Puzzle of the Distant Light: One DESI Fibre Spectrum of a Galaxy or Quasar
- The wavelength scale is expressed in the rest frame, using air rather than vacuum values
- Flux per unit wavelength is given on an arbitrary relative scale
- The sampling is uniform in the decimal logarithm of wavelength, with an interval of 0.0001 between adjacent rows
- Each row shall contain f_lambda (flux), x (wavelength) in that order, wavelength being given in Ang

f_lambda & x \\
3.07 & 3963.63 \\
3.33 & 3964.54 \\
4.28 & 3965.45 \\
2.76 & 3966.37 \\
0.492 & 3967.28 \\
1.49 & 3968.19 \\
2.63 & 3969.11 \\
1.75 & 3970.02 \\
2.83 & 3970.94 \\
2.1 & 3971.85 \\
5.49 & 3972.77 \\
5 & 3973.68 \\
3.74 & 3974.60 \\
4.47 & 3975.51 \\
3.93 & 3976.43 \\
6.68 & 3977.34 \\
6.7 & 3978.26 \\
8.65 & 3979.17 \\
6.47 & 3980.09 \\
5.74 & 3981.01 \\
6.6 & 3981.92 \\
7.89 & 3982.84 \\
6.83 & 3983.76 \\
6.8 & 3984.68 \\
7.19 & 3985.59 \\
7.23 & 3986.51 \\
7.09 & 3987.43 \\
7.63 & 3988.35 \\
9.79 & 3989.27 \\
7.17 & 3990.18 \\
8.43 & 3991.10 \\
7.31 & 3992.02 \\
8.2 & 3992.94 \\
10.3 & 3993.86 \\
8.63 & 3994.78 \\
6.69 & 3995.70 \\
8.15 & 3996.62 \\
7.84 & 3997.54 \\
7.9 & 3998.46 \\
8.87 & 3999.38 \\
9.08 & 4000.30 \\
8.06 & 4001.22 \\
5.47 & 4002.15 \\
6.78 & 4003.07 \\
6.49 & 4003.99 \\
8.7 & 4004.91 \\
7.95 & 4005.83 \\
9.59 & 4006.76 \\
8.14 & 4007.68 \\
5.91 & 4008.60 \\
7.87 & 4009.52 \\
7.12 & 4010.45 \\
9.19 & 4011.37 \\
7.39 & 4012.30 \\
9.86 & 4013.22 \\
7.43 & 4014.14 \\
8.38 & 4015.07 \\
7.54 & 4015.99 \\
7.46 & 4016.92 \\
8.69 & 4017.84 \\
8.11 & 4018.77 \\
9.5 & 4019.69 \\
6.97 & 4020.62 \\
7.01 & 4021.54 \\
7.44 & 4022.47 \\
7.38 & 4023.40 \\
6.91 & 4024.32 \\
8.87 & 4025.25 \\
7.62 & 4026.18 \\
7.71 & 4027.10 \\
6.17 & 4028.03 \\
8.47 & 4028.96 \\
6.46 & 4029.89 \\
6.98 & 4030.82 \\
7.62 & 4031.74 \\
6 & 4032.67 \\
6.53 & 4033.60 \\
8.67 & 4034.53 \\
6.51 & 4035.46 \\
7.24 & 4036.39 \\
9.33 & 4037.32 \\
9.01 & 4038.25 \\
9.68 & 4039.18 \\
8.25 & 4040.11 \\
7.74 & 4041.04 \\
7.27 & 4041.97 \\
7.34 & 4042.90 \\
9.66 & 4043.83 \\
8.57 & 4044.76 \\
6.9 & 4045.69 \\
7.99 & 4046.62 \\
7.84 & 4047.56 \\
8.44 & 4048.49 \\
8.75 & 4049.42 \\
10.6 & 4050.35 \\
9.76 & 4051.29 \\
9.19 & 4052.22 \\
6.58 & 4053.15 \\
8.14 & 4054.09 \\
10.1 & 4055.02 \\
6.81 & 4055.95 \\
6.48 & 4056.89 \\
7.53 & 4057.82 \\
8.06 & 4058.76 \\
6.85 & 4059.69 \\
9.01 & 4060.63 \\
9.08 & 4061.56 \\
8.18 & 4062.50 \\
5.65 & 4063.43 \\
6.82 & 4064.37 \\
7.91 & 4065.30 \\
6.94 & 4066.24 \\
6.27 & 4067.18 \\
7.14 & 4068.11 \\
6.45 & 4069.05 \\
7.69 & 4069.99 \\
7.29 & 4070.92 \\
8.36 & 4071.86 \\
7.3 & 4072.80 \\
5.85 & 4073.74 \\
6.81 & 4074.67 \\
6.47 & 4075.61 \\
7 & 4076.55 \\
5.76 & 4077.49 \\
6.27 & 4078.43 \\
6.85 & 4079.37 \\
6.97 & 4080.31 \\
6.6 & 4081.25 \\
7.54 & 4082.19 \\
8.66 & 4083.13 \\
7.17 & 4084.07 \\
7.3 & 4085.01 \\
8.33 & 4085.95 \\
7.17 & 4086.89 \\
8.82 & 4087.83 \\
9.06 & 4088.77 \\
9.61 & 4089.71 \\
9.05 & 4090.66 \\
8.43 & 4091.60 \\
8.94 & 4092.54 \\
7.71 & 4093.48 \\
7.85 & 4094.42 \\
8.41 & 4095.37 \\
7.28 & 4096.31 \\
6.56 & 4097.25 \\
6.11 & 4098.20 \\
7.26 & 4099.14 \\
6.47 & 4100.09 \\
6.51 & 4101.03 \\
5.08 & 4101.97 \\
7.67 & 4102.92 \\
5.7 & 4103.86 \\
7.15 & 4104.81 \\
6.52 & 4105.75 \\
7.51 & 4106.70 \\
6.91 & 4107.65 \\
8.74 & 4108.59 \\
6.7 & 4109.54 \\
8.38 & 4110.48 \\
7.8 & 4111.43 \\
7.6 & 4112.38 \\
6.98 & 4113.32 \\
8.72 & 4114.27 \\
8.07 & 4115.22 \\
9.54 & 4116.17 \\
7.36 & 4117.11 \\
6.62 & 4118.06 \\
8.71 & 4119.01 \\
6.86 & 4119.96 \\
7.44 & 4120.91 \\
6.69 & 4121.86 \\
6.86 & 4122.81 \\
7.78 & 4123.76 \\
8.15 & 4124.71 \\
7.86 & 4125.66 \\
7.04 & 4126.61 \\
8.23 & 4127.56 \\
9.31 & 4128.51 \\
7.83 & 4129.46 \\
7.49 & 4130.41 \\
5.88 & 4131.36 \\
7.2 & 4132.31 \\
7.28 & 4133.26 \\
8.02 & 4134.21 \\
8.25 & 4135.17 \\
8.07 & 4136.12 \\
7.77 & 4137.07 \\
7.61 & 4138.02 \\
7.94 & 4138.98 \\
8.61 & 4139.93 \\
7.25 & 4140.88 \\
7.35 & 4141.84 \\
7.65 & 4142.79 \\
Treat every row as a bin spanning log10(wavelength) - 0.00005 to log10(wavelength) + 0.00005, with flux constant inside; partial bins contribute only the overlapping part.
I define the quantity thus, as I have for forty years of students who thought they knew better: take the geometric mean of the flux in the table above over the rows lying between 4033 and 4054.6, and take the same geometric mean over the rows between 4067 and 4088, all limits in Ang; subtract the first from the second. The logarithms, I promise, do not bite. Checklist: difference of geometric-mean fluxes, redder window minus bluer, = -1.1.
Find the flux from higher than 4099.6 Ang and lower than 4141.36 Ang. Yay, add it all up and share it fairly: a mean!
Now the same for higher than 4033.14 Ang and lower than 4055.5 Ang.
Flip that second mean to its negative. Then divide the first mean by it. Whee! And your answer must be -0.90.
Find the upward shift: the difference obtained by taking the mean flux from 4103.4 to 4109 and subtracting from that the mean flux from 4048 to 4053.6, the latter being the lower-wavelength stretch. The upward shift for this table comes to -1.8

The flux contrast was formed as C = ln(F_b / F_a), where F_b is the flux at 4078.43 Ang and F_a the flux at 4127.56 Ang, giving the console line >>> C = -0.27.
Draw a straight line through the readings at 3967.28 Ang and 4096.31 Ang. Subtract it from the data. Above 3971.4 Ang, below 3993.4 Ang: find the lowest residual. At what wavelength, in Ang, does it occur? 3971.85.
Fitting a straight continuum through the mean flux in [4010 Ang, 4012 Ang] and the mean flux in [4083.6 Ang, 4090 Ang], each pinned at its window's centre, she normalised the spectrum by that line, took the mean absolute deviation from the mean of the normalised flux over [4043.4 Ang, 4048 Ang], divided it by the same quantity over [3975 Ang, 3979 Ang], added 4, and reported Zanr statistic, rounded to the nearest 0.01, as 4.59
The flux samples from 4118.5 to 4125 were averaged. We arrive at 7.5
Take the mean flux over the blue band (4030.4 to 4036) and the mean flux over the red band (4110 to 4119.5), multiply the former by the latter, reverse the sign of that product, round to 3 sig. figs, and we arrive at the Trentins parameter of -56.3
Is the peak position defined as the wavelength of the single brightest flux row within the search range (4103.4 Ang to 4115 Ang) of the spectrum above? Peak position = 4108.59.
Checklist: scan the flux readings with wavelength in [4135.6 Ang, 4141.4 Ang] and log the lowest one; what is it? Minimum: 7.25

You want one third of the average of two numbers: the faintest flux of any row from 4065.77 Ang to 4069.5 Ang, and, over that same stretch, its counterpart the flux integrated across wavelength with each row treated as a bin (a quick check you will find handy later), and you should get 5.2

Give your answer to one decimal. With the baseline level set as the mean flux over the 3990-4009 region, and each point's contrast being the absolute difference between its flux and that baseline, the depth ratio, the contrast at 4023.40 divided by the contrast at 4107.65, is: 0.5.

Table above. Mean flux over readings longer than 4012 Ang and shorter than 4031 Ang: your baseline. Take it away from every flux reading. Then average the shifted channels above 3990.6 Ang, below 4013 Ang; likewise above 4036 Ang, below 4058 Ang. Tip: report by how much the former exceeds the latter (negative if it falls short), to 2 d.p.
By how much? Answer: -0.38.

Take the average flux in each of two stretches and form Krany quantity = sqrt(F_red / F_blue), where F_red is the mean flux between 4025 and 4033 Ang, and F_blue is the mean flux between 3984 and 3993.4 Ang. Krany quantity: 0.98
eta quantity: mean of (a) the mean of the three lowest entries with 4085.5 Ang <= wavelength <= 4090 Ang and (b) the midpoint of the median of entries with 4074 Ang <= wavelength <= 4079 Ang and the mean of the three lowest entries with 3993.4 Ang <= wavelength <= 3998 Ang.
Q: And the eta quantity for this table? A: 7.56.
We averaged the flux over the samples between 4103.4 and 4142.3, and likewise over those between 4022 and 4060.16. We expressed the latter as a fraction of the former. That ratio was 1.04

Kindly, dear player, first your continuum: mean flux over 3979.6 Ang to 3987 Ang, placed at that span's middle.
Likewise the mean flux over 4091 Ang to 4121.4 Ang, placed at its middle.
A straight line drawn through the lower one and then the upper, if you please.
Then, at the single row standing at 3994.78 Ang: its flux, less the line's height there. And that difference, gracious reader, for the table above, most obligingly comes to 1.7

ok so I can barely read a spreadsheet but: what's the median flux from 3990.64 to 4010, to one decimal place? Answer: 8.1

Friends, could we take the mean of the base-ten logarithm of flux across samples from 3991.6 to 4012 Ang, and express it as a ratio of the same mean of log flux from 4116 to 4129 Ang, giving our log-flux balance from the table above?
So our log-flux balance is 1.01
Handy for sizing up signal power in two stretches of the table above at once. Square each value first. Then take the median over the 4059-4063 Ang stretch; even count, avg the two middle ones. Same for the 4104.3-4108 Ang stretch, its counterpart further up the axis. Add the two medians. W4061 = 123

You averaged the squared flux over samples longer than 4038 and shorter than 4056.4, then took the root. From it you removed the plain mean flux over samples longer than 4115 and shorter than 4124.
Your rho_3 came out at 0.9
